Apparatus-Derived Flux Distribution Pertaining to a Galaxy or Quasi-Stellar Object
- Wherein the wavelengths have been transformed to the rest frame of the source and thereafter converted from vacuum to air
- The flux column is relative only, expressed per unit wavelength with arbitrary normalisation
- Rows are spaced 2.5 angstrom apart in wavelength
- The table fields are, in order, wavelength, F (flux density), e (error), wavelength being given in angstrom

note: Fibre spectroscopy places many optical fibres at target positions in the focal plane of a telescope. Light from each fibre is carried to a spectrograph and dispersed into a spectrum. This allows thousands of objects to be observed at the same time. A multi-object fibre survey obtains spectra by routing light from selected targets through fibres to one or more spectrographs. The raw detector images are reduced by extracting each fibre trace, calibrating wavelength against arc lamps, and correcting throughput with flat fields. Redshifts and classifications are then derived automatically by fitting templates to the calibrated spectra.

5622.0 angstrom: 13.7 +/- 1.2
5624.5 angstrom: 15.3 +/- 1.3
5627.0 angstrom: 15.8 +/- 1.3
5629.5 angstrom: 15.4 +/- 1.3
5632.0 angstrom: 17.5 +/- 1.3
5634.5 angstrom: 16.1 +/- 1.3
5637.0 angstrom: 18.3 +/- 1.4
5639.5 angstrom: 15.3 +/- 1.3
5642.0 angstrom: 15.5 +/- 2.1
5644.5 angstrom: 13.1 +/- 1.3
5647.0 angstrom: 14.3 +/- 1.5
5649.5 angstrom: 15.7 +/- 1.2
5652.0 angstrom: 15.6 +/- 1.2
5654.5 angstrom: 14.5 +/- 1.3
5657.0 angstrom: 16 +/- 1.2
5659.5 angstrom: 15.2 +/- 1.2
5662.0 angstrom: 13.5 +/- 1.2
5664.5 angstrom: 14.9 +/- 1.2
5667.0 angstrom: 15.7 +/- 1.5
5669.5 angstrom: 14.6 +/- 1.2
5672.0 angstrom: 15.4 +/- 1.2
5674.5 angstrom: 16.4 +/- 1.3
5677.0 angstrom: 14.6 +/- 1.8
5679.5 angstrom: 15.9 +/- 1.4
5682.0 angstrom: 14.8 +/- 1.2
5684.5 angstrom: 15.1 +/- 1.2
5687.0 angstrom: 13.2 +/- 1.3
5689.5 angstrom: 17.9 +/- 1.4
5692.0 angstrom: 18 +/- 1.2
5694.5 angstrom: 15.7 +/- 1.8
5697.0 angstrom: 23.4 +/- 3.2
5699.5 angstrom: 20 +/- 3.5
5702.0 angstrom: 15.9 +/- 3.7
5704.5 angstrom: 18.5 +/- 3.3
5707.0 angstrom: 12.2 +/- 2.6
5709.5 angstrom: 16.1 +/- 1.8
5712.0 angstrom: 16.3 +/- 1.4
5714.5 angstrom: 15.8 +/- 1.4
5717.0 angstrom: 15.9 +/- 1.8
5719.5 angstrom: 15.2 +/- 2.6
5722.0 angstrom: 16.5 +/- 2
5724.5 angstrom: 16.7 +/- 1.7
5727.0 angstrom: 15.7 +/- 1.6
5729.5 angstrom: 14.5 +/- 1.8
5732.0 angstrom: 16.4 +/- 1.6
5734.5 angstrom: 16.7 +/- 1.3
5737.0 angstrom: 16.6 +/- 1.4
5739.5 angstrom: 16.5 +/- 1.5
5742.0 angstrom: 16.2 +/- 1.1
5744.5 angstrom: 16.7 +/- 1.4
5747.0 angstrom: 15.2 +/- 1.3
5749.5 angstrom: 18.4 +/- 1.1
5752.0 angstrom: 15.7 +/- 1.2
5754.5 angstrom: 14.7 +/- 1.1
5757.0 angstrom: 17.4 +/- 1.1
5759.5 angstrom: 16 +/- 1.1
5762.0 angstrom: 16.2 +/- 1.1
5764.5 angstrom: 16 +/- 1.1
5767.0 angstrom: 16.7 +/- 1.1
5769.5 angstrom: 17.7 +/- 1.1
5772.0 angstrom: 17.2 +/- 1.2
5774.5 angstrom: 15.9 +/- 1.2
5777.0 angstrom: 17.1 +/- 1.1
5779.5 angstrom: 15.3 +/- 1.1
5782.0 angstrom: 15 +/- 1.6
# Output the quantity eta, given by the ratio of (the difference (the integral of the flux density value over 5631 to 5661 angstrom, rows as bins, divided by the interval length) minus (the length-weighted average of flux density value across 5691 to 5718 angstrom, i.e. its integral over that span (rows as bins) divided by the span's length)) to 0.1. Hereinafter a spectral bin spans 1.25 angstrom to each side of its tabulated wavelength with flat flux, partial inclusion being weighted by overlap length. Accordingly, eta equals -15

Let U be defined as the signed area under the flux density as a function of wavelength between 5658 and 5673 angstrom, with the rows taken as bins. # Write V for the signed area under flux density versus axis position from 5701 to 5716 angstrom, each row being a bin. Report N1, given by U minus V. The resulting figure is -14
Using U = 223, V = 237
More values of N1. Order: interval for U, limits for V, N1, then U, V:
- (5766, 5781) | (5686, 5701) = -22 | 249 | 271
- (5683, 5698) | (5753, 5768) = 14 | 256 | 242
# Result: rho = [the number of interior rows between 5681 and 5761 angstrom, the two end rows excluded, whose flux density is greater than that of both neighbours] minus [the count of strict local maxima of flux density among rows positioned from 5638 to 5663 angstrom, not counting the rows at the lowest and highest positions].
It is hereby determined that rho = 8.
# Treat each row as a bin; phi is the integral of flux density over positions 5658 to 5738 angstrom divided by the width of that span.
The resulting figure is 16.0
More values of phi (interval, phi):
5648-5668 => 15.1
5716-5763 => 16.2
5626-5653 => 15.7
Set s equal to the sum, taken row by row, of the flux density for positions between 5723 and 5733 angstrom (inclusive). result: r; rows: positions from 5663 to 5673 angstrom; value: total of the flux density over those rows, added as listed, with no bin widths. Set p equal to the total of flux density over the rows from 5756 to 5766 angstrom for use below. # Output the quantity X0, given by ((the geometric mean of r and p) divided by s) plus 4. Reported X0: 5.00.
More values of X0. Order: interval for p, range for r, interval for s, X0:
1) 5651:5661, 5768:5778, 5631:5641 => 4.96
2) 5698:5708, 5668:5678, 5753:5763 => 4.99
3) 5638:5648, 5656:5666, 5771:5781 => 4.90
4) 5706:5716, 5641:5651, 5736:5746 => 4.90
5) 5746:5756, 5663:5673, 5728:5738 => 4.97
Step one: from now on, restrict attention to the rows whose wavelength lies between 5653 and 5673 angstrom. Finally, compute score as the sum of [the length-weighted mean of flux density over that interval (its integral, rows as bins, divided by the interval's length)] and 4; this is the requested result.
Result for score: 19.0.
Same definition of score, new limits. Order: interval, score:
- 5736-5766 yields 20.3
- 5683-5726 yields 20.6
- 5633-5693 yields 19.4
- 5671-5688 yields 19.1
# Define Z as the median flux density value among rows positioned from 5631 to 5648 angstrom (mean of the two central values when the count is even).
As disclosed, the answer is 15.5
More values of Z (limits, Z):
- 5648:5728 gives 15.7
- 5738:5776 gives 16.2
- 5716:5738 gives 16.4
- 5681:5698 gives 15.7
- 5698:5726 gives 16.1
